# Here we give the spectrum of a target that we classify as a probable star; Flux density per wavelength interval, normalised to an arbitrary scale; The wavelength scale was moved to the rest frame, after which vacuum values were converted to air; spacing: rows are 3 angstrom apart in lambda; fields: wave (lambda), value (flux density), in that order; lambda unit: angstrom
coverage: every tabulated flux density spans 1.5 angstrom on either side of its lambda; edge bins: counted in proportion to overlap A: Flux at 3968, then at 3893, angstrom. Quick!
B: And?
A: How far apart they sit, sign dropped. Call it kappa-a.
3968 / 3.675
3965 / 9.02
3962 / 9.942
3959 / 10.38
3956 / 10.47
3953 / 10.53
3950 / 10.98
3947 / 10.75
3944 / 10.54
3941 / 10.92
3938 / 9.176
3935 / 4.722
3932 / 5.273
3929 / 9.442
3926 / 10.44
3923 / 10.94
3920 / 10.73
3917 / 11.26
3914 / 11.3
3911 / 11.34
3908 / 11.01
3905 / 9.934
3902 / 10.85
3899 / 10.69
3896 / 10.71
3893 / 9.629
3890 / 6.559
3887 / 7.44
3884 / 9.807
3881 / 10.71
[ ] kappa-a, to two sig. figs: 6.0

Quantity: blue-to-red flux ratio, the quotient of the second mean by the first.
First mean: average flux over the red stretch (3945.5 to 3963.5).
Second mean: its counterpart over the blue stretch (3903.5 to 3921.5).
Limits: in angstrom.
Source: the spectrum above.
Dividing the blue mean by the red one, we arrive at 1.04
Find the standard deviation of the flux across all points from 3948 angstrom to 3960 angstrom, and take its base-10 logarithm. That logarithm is -0.6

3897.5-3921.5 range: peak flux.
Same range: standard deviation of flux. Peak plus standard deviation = 11.8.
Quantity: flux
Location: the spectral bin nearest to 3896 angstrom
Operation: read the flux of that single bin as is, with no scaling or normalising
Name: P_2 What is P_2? 10.71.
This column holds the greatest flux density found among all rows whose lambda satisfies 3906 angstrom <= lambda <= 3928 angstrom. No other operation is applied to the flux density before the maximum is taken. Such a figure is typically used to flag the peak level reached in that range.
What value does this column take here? 11.34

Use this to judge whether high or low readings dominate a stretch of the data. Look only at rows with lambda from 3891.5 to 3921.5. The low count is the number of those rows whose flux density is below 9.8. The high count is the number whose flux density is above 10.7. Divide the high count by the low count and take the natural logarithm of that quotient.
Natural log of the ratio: 1.9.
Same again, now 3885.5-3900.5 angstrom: -1.1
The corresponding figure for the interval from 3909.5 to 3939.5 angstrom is 0.2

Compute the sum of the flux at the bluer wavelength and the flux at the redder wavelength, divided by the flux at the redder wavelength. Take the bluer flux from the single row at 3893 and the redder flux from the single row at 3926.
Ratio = 1.92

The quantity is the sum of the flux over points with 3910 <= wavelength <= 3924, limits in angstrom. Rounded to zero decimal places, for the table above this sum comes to 56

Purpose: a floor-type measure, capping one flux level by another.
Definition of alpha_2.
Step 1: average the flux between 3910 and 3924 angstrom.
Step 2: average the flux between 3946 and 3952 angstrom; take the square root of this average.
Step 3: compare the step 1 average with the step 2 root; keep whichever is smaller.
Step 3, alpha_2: 3.3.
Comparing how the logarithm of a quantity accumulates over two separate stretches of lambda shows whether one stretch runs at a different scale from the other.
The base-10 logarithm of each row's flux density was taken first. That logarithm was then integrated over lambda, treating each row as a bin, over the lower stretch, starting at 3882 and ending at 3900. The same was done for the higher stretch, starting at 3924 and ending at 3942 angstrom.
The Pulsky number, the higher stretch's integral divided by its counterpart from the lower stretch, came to 0.942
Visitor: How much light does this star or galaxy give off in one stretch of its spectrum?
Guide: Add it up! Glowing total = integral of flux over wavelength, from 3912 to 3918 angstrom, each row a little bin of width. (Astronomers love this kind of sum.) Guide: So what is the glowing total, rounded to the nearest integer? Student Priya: 68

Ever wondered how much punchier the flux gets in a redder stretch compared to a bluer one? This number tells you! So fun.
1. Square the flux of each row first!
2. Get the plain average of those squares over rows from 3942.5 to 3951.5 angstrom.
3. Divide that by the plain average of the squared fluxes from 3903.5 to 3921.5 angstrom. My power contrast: 1.0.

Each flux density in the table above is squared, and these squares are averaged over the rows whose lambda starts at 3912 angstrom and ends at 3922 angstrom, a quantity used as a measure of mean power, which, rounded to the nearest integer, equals 123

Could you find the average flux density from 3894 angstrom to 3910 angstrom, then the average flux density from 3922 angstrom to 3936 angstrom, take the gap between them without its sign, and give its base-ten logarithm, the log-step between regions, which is 0.39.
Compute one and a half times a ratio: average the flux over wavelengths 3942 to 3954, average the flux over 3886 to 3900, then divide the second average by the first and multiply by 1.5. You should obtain 1.26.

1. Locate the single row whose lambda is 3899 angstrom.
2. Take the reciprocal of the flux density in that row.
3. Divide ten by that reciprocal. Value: 107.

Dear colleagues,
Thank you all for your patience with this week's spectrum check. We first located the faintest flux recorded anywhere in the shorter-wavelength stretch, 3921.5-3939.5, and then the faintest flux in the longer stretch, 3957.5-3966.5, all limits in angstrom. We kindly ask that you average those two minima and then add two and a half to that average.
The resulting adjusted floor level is 9.4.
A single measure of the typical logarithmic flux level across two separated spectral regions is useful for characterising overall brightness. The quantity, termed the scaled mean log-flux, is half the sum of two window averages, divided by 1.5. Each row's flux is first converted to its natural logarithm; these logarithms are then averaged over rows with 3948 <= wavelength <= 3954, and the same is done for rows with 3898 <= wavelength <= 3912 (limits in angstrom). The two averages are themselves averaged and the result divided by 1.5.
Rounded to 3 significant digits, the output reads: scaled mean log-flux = 1.58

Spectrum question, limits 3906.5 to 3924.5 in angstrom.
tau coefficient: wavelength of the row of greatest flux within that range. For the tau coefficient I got 3911 angstrom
